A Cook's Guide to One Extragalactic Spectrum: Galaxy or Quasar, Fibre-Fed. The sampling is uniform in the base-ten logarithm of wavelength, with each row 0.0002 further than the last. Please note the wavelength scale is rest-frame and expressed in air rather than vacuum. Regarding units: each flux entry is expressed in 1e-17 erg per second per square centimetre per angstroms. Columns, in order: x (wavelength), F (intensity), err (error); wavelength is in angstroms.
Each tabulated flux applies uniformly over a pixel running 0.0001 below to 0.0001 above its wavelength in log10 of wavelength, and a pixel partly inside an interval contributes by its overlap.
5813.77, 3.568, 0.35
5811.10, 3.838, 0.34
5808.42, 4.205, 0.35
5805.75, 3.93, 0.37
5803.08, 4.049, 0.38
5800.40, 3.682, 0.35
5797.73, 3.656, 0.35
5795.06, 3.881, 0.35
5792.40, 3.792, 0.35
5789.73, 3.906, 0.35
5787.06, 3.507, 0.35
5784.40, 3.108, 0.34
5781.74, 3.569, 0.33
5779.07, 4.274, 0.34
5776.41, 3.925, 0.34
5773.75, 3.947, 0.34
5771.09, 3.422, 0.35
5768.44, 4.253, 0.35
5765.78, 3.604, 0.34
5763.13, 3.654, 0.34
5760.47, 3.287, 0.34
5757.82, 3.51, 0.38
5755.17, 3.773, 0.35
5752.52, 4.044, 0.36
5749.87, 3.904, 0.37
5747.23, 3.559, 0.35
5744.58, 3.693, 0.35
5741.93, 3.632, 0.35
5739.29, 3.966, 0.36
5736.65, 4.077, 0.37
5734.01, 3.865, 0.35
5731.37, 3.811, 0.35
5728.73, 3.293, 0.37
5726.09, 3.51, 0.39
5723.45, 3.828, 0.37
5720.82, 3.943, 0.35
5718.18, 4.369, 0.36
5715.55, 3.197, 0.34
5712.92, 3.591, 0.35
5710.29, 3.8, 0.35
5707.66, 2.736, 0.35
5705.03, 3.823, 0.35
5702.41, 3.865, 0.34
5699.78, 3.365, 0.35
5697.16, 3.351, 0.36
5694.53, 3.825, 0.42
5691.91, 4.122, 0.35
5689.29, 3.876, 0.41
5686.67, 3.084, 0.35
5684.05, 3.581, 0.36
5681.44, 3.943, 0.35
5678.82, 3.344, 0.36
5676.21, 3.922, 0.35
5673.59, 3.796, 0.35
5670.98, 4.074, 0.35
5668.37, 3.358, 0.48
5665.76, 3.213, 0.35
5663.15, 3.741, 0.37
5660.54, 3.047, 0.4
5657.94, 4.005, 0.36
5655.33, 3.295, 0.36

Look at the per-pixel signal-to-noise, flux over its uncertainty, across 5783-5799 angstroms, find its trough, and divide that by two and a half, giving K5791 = 3.66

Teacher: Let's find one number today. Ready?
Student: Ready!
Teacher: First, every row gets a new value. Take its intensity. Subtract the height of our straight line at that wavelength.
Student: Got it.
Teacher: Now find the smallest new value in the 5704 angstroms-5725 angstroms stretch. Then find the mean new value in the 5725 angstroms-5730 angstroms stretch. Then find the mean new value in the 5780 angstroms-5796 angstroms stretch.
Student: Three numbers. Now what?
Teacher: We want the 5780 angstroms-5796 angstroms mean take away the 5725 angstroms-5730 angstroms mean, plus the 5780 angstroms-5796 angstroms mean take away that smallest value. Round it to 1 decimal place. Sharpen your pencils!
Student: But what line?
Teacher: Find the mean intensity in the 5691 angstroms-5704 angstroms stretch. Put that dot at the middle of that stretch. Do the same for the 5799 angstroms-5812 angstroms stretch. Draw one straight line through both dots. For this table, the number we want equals 0.8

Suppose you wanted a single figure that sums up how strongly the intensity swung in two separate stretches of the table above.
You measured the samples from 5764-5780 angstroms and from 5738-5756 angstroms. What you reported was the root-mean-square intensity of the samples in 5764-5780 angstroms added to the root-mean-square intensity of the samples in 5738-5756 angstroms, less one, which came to 6.72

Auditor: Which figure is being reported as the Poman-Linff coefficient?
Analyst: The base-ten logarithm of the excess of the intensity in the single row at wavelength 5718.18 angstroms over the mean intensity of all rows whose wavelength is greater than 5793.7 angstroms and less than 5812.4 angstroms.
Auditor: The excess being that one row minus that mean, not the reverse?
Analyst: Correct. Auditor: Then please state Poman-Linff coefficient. -0.3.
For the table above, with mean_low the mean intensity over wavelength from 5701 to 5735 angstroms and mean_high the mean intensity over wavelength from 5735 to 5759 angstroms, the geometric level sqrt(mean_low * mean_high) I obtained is 3.73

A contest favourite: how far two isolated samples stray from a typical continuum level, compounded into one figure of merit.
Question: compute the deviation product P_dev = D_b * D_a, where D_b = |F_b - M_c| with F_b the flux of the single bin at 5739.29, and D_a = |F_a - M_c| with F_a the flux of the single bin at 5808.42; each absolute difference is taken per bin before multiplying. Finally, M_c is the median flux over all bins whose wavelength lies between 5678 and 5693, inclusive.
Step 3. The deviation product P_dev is 0.11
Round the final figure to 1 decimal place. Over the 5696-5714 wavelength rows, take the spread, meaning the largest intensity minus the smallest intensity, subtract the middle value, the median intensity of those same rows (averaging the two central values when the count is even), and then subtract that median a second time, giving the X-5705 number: -6.1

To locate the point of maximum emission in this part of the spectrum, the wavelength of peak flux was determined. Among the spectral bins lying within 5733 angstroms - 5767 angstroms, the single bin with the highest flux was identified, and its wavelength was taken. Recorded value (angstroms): 5736.65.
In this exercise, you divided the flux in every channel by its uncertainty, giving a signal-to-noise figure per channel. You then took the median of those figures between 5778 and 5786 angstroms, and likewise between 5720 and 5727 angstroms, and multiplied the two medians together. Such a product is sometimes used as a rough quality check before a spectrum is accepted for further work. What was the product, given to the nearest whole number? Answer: 112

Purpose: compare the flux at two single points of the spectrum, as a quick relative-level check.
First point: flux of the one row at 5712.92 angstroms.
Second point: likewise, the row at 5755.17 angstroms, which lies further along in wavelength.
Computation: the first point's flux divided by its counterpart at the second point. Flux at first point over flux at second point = 0.95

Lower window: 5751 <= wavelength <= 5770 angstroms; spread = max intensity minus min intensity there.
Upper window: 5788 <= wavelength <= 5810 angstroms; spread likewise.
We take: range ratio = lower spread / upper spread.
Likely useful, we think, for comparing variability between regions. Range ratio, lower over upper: 1.8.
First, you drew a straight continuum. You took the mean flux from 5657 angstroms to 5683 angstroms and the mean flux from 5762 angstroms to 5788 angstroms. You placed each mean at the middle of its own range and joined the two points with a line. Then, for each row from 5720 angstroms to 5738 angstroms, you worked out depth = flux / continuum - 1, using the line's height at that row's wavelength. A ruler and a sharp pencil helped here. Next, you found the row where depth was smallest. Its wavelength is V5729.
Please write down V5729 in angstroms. 5728.73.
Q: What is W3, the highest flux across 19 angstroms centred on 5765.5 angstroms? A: 4.253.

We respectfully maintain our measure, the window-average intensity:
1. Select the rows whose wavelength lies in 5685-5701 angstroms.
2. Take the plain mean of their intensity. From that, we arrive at 3.60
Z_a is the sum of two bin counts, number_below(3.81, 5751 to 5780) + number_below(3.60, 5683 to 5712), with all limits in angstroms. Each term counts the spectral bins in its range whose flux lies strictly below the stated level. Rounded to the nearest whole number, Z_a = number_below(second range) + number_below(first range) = 11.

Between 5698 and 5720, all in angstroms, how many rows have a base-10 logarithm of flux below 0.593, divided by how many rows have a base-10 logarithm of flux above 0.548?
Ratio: 1.40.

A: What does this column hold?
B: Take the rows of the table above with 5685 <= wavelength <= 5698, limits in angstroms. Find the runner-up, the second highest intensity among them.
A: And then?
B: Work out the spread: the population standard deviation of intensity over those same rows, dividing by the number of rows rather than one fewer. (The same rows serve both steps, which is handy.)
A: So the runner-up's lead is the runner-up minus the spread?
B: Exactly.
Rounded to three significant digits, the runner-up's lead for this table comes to 3.50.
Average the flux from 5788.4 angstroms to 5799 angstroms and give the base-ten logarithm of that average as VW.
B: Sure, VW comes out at 0.58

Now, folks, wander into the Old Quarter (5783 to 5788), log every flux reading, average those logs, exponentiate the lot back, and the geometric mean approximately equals 3.30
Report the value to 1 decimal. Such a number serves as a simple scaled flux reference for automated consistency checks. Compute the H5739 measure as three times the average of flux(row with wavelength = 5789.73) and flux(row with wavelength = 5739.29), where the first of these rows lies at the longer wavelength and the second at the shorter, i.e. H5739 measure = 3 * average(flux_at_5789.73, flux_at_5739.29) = 11.8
